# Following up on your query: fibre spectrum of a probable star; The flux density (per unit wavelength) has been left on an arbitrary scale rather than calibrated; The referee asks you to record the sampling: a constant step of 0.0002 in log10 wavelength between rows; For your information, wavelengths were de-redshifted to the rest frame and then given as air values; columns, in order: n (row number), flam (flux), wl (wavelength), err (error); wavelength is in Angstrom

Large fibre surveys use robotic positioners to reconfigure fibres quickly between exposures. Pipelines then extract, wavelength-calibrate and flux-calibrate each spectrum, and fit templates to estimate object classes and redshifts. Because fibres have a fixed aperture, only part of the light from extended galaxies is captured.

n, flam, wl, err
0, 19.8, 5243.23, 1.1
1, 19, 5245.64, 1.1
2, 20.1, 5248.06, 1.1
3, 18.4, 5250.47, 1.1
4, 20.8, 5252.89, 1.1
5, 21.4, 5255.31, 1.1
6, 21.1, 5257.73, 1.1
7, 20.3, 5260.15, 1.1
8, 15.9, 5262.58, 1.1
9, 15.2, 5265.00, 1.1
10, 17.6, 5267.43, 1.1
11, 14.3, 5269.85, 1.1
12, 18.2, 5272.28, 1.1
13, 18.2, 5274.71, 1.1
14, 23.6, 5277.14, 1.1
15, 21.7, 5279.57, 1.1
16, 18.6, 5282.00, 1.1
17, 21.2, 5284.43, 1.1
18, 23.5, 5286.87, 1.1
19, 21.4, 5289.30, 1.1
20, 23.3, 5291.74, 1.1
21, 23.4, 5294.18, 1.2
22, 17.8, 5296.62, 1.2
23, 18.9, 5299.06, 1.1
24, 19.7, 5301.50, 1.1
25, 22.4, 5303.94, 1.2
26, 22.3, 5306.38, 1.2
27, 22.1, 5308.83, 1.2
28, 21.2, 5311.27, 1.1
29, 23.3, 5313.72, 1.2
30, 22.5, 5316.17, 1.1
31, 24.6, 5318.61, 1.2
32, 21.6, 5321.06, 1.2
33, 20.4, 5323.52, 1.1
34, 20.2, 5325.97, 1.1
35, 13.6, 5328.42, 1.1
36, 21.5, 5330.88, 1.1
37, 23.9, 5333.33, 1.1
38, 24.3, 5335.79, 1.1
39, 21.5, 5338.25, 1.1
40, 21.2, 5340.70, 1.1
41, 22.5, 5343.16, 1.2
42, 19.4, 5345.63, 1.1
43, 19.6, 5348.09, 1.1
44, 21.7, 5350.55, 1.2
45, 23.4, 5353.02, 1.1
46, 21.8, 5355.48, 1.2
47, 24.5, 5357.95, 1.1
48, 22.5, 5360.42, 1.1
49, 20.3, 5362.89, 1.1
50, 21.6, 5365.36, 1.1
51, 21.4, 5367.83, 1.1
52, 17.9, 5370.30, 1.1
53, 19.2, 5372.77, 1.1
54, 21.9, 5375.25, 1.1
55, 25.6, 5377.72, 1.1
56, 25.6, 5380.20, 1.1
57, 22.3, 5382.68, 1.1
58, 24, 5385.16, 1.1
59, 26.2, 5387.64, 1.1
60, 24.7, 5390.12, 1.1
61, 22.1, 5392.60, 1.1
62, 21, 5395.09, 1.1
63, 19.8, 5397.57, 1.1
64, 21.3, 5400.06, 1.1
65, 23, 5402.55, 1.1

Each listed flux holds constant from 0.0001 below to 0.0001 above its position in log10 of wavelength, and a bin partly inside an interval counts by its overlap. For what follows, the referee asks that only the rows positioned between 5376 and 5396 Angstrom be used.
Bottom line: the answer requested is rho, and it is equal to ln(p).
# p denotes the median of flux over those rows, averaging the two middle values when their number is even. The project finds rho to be 3.19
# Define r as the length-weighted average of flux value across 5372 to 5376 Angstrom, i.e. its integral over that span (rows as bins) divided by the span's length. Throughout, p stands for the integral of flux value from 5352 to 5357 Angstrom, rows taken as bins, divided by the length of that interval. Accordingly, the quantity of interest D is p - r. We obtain 2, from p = 23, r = 20.5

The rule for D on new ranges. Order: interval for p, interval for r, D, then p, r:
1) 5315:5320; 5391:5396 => 2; 24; 21.8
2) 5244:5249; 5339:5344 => -2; 20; 21.8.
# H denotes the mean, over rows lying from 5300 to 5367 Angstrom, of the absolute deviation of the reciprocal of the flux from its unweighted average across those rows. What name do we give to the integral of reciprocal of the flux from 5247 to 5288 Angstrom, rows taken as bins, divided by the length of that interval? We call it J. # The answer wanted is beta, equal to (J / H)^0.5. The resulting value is 3.87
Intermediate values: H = 0.0035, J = 0.0526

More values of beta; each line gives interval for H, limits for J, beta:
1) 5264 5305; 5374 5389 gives 2.52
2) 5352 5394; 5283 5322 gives 3.59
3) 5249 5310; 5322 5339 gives 2.89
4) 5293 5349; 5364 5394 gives 3.16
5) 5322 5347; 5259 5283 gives 3.20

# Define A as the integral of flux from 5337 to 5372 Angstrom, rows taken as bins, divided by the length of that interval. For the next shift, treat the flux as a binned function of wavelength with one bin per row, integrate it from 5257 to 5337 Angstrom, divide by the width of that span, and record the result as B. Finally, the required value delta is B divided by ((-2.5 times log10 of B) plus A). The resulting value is 1.14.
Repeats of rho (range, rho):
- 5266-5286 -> 2.91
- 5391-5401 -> 3.05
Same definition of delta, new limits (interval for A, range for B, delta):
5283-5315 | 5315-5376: 1.17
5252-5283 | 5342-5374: 1.35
